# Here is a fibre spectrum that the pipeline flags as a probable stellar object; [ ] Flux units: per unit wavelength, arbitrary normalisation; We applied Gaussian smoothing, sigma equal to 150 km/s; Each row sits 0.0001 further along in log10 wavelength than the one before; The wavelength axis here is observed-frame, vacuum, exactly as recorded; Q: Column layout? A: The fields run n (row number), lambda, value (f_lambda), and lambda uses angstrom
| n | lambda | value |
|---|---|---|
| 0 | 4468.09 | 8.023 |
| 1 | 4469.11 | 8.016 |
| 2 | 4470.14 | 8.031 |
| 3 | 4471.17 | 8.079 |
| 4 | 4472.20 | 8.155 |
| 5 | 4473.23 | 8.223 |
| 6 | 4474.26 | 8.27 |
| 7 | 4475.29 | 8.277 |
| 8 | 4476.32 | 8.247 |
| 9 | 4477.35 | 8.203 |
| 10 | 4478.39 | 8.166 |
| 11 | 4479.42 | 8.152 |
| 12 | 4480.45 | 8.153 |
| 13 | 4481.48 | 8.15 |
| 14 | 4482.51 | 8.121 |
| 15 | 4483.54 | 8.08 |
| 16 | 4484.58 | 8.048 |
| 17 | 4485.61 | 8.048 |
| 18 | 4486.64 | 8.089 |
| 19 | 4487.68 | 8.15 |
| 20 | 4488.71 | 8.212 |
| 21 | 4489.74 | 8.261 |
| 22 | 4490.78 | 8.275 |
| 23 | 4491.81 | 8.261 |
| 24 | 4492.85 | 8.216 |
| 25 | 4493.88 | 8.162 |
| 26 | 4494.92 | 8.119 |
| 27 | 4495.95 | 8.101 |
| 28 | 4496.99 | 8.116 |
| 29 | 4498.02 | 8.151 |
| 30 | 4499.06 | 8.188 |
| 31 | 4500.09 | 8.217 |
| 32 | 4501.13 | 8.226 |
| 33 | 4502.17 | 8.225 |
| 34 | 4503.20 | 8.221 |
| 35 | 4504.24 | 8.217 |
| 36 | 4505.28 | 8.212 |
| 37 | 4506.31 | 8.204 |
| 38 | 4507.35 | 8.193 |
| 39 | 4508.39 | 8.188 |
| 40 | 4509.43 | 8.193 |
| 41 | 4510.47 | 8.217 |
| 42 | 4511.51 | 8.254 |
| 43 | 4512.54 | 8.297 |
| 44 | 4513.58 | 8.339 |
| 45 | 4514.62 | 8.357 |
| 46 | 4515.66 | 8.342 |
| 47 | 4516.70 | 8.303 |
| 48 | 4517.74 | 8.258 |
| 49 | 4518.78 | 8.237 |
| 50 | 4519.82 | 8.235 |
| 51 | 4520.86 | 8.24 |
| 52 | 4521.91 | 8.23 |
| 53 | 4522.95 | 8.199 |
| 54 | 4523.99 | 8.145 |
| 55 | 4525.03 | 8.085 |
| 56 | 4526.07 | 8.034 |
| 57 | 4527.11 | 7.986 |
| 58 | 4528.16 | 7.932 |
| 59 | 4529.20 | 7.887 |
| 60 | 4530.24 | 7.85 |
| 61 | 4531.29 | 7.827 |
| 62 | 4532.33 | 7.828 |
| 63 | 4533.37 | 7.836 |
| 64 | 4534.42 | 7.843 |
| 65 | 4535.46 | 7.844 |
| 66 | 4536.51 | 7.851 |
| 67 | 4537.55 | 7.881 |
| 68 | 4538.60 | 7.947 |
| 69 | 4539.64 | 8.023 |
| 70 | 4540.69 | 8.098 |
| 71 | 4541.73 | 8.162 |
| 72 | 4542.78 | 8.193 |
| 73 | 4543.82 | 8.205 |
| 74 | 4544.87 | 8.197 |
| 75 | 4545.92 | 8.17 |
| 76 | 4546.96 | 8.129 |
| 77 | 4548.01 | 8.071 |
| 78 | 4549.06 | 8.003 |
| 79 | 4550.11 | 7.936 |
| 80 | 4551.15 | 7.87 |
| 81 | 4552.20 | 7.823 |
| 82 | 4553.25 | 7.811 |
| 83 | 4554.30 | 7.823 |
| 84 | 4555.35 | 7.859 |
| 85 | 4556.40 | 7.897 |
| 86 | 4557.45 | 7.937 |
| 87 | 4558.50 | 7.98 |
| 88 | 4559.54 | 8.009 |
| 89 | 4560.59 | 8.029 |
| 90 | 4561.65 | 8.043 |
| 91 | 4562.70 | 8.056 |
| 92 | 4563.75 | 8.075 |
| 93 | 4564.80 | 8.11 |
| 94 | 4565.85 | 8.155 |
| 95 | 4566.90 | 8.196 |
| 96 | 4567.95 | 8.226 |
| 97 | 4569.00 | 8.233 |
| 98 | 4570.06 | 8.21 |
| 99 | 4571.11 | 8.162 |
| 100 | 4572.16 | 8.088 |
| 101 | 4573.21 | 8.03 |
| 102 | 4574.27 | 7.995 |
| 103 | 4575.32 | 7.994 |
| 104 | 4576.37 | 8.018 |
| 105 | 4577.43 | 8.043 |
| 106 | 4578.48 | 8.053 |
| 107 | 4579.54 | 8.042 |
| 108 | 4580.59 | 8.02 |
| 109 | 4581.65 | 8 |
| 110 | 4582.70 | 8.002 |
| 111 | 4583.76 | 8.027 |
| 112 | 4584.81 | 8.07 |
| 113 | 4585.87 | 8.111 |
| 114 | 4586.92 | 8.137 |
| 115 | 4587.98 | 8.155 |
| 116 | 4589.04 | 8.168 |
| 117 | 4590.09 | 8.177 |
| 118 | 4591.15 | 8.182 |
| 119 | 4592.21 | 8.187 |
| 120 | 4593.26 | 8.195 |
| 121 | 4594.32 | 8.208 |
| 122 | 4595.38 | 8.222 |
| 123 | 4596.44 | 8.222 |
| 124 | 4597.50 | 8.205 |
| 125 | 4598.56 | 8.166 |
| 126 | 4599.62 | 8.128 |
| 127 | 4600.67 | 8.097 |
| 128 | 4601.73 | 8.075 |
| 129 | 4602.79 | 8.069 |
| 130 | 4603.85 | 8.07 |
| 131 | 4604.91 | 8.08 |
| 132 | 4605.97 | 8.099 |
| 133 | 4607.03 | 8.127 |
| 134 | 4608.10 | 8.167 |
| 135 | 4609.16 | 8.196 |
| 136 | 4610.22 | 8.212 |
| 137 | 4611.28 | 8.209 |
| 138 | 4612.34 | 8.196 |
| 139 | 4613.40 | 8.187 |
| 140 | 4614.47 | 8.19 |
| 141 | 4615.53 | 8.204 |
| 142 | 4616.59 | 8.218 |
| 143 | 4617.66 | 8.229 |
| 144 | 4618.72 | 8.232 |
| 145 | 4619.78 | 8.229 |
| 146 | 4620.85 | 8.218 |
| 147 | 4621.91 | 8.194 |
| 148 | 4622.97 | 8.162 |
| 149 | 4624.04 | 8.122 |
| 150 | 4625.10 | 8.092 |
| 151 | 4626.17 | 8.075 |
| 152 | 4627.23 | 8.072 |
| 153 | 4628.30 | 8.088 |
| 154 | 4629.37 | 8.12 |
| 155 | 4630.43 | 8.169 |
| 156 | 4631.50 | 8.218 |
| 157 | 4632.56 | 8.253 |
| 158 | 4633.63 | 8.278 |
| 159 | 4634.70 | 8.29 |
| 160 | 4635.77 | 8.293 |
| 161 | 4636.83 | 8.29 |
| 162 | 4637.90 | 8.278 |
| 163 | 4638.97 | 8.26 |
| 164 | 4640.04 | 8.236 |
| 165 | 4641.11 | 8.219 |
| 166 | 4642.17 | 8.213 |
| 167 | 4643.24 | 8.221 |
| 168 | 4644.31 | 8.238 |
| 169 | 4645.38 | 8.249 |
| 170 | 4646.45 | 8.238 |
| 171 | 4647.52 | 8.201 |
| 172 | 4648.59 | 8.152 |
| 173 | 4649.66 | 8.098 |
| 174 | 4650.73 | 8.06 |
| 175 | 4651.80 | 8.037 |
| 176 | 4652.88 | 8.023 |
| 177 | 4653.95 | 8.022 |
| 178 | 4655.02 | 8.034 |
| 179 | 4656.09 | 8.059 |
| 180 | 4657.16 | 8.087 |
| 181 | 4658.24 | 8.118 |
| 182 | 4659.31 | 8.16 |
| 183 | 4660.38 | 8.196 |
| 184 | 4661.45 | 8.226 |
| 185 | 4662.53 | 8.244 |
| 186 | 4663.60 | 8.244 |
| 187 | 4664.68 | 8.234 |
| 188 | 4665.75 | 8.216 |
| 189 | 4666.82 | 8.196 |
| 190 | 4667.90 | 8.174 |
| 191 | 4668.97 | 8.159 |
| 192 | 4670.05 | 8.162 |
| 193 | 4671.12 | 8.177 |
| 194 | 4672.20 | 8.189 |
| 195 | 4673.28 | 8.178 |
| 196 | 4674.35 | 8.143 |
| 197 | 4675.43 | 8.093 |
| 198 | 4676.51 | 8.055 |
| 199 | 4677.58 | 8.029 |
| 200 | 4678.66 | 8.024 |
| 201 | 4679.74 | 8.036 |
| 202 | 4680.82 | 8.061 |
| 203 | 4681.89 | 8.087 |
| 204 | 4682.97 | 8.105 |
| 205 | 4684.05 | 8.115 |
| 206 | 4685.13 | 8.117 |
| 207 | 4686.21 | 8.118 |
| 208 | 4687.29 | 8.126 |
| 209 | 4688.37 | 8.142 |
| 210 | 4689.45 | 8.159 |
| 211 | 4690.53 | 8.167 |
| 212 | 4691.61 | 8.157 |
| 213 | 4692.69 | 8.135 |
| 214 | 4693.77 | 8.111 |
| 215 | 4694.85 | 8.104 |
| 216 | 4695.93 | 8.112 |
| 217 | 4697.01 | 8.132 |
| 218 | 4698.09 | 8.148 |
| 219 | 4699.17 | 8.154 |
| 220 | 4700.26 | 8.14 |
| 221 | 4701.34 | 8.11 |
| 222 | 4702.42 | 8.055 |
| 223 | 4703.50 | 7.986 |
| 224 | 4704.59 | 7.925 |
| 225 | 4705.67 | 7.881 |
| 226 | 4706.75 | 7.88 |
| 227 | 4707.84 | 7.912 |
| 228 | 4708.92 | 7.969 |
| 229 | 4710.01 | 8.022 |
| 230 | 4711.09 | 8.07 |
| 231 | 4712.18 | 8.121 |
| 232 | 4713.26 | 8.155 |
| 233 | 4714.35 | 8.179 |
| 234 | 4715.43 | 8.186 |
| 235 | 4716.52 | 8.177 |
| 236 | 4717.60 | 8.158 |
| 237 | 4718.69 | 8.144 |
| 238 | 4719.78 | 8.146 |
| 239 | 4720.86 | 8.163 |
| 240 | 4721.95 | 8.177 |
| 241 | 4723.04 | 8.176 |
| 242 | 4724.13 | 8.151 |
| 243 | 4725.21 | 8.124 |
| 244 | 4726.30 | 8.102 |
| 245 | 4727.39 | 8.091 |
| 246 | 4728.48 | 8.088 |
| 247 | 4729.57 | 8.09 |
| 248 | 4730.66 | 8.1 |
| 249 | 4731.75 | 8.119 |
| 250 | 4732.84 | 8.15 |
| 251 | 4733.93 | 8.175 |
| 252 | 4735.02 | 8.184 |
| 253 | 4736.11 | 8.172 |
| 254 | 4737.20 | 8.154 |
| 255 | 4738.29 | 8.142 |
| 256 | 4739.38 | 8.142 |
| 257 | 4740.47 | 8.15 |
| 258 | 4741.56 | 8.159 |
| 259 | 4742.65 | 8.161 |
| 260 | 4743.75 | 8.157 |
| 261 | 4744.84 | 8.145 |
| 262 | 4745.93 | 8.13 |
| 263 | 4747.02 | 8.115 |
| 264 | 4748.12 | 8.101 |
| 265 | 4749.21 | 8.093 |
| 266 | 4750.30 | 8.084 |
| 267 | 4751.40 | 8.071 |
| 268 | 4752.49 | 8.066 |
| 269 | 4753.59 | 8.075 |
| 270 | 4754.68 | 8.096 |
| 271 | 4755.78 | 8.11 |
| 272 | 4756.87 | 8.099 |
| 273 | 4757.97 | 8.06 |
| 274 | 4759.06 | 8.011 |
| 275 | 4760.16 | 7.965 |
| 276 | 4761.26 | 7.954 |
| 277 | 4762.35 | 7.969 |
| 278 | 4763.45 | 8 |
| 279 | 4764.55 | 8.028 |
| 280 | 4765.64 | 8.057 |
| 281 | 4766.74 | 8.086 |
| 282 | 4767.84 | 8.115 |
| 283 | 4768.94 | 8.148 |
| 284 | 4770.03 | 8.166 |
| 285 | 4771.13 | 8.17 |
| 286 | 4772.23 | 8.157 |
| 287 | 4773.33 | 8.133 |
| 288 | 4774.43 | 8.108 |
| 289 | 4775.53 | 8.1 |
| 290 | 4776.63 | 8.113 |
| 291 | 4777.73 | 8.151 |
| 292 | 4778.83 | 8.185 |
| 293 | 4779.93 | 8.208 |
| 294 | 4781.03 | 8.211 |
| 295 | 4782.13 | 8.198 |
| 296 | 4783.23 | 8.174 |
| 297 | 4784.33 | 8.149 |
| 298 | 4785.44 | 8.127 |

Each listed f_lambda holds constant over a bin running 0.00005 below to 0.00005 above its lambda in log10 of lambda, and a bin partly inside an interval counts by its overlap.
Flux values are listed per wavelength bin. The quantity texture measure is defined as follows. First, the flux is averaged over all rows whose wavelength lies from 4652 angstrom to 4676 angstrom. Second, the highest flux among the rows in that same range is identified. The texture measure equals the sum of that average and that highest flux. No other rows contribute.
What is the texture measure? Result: 16.4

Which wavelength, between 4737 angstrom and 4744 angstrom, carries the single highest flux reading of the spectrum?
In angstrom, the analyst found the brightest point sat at 4742.65 angstrom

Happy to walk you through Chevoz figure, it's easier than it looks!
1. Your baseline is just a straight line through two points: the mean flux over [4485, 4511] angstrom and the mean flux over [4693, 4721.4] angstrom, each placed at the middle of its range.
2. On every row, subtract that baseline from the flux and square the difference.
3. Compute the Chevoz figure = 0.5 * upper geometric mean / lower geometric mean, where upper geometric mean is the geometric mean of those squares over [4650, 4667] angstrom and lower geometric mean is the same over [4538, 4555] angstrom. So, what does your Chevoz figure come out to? 0.40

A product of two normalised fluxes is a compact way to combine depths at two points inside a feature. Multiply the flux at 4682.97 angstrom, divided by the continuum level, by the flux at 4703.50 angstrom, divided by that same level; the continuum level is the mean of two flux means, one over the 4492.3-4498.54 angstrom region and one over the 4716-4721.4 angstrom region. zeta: 0.97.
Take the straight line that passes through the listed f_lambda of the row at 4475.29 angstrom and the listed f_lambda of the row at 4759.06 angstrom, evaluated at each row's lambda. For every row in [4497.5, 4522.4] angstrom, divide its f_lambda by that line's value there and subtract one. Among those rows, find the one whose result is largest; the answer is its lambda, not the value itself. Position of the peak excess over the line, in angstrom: 4514.62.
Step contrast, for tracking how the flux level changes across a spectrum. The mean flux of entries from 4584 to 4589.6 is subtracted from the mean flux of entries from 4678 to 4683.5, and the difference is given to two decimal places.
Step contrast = -0.07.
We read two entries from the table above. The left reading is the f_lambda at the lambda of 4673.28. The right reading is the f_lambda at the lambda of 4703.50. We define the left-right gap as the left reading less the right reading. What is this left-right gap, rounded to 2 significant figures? 0.19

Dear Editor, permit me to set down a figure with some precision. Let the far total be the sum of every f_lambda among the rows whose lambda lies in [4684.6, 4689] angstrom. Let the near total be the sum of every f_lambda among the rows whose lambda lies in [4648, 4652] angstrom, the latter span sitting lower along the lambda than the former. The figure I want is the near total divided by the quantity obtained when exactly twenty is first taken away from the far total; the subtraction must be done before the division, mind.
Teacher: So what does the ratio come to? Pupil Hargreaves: 2.59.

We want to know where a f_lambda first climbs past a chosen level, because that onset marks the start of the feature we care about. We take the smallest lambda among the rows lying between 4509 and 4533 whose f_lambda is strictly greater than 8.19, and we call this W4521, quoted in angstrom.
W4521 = 4509.43 angstrom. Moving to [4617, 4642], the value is 4617.66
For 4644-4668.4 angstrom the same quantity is 4644.31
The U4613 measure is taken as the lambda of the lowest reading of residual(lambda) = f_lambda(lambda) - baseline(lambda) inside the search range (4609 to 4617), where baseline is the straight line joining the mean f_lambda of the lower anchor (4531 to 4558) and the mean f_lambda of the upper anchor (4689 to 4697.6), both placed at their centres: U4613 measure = 4613.40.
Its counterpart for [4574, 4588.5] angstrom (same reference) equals 4581.65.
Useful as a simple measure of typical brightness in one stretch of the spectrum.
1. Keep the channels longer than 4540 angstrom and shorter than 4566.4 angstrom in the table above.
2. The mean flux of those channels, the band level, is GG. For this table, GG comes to 8.03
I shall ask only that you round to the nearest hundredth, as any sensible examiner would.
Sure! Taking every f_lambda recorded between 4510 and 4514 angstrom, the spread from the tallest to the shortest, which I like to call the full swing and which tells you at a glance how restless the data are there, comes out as 0.12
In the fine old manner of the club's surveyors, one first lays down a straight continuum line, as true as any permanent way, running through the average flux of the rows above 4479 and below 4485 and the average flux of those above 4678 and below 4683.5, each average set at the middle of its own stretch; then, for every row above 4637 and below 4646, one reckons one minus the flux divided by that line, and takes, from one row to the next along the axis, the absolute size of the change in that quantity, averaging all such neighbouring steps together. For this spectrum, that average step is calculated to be 0.0018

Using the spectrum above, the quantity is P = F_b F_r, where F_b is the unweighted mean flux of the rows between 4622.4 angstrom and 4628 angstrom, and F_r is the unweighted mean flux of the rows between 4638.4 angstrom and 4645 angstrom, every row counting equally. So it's 66.7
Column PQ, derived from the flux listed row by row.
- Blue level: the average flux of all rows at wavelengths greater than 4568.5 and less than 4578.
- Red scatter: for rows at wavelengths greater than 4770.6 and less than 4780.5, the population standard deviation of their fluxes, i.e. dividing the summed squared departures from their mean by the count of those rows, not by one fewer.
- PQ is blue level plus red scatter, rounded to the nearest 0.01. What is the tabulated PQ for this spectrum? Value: 8.12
